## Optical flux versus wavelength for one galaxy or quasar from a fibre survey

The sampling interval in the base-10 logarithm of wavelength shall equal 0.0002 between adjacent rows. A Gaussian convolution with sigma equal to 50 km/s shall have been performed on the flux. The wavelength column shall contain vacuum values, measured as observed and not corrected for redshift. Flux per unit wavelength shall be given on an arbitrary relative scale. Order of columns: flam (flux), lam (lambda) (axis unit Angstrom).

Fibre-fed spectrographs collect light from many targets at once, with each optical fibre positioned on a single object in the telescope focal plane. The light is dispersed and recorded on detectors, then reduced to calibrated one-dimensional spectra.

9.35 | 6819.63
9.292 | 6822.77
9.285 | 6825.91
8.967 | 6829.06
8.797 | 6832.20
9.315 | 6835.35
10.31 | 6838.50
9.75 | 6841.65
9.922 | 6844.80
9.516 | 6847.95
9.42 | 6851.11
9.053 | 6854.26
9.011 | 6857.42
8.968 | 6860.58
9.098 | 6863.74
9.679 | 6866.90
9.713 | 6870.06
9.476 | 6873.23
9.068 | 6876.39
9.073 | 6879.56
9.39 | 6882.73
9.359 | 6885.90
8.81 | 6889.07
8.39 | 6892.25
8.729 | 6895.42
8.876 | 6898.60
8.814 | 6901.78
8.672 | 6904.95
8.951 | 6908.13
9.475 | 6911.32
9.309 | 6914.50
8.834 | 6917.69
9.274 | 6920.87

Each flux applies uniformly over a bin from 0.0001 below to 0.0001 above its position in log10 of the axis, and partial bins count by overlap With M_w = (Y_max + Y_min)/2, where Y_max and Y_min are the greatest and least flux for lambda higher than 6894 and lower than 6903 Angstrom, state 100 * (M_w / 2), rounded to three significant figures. 440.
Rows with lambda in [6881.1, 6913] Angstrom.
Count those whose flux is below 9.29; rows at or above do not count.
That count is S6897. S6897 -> 7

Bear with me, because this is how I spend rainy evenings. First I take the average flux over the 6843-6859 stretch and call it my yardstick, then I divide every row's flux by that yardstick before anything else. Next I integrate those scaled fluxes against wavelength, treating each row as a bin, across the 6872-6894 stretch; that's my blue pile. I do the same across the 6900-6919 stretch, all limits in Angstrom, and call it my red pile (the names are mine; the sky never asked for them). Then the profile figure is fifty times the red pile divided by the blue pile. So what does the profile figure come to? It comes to 43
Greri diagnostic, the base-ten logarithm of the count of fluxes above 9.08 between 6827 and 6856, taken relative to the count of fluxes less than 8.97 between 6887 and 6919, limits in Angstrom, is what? -0.1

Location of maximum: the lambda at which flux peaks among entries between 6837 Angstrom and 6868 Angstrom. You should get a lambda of 6838.50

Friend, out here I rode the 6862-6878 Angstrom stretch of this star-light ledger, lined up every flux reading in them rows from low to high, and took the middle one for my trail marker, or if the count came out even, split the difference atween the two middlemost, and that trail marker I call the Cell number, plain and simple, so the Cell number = 9.48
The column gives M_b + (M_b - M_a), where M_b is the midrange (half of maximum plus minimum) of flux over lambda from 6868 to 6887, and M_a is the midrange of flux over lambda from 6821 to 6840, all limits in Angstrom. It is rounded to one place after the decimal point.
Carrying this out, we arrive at 9.2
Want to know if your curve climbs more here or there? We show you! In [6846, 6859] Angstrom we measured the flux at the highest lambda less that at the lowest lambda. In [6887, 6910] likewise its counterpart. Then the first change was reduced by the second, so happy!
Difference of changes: -0.6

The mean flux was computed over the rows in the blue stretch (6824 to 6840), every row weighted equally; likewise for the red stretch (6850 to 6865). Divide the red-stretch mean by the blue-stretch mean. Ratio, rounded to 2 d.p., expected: 0.98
